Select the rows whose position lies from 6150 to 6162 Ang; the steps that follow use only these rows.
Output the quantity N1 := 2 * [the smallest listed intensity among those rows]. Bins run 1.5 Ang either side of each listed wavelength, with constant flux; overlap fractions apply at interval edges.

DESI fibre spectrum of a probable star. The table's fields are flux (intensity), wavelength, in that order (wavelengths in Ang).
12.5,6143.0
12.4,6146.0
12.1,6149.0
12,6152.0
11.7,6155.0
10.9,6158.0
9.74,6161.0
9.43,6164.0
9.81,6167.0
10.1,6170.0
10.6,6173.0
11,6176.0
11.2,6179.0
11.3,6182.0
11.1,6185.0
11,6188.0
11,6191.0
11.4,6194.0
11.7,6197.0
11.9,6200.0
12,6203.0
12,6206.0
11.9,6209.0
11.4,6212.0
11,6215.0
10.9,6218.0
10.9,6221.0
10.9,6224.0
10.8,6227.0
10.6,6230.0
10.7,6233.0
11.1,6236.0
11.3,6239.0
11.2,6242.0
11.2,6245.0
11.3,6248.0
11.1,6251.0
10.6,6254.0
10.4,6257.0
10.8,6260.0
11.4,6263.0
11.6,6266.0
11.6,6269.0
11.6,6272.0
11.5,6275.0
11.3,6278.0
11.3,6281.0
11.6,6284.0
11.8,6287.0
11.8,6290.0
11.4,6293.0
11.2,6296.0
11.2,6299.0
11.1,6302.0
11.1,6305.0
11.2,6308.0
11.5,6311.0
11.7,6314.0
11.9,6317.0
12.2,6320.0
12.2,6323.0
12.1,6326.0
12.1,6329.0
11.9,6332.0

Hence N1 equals 19.5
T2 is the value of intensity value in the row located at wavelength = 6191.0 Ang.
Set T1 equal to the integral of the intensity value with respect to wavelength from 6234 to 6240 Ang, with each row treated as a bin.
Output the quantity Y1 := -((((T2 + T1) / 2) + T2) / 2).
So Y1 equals -25.0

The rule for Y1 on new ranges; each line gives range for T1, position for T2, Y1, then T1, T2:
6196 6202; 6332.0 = -26.7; 71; 11.9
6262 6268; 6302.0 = -25.6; 69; 11.1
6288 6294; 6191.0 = -25.7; 70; 11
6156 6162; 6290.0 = -24.6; 63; 11.8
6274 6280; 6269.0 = -25.8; 68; 11.6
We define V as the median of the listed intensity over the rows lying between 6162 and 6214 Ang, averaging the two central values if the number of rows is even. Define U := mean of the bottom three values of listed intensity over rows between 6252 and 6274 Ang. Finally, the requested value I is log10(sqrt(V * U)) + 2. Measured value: 3.04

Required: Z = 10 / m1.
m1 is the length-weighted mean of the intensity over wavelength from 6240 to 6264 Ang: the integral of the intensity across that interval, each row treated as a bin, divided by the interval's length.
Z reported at 0.909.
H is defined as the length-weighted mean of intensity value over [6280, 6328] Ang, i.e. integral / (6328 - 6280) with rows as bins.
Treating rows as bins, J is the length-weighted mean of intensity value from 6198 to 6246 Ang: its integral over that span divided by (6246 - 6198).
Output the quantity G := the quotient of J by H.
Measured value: 0.97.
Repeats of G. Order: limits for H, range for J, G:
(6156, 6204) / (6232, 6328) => 1.05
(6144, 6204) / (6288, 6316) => 1.02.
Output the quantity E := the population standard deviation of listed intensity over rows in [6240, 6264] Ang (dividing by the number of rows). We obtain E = 0.34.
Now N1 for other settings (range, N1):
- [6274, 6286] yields 22.6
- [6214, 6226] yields 21.8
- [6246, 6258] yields 20.8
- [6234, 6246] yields 22.2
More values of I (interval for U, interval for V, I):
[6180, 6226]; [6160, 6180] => 3.02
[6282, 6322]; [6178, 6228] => 3.05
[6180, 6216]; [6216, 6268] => 3.04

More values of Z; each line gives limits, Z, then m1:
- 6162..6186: 0.949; 10.5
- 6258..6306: 0.878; 11.4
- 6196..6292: 0.886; 11.3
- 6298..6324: 0.865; 11.6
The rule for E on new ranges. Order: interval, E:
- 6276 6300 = 0.23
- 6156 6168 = 0.56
